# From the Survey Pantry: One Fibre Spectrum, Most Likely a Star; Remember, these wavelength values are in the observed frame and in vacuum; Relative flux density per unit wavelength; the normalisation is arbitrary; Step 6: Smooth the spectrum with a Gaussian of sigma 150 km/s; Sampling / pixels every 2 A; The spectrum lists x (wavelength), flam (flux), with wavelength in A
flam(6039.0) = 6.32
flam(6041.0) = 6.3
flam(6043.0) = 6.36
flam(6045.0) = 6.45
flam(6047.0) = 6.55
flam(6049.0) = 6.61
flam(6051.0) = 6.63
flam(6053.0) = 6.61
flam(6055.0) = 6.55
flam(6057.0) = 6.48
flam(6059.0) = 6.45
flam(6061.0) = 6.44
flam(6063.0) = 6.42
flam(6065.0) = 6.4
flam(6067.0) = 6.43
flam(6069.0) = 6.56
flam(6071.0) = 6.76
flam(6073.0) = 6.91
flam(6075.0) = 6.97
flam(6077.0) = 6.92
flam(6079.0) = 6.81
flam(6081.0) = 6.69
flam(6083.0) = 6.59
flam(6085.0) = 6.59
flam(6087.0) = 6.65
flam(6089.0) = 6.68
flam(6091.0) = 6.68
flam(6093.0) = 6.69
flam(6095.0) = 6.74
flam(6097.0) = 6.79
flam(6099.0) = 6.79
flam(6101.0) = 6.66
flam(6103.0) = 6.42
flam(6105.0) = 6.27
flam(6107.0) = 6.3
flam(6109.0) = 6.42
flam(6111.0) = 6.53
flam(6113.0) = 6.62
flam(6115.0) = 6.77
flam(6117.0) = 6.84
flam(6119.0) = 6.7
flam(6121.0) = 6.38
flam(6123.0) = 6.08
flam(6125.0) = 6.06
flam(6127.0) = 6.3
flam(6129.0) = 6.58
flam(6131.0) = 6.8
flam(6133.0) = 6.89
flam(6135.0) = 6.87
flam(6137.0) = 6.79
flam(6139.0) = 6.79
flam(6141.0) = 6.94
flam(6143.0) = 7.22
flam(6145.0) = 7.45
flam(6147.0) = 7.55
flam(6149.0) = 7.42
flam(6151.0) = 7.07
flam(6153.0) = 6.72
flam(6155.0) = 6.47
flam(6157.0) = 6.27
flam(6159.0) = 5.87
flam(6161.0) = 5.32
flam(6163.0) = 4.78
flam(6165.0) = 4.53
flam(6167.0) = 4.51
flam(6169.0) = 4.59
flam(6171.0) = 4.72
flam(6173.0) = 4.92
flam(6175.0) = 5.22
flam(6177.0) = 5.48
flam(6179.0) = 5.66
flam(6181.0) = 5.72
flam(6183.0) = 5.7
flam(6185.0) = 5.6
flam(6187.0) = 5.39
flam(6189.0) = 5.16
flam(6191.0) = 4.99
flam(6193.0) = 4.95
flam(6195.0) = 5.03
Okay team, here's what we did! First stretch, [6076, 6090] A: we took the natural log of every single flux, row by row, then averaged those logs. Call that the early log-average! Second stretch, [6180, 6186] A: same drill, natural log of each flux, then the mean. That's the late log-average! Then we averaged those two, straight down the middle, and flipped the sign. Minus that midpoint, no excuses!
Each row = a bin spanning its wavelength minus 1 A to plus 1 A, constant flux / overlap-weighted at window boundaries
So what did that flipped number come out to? -1.82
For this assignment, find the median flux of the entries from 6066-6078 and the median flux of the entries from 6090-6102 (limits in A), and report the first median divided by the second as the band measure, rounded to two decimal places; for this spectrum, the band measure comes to 1.02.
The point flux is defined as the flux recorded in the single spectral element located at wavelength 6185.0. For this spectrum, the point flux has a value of 5.6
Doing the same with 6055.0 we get 6.55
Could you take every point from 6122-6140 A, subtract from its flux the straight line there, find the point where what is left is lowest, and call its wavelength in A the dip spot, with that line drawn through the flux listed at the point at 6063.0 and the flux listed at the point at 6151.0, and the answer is 6125.0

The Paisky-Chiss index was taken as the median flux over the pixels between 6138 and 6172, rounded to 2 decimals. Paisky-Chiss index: 6.47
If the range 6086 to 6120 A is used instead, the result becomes 6.68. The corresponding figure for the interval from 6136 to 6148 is 7.08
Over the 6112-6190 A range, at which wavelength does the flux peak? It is 6147.0 A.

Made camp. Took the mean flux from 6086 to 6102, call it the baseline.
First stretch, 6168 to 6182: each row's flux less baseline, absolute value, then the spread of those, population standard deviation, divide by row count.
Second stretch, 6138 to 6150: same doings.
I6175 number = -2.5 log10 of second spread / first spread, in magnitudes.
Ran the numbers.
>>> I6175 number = 0.45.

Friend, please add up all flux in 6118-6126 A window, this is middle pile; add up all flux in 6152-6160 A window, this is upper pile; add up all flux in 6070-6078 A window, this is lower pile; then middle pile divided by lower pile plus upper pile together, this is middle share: 0.48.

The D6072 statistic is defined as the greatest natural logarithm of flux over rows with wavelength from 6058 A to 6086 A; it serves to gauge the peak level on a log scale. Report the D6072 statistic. 1.94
